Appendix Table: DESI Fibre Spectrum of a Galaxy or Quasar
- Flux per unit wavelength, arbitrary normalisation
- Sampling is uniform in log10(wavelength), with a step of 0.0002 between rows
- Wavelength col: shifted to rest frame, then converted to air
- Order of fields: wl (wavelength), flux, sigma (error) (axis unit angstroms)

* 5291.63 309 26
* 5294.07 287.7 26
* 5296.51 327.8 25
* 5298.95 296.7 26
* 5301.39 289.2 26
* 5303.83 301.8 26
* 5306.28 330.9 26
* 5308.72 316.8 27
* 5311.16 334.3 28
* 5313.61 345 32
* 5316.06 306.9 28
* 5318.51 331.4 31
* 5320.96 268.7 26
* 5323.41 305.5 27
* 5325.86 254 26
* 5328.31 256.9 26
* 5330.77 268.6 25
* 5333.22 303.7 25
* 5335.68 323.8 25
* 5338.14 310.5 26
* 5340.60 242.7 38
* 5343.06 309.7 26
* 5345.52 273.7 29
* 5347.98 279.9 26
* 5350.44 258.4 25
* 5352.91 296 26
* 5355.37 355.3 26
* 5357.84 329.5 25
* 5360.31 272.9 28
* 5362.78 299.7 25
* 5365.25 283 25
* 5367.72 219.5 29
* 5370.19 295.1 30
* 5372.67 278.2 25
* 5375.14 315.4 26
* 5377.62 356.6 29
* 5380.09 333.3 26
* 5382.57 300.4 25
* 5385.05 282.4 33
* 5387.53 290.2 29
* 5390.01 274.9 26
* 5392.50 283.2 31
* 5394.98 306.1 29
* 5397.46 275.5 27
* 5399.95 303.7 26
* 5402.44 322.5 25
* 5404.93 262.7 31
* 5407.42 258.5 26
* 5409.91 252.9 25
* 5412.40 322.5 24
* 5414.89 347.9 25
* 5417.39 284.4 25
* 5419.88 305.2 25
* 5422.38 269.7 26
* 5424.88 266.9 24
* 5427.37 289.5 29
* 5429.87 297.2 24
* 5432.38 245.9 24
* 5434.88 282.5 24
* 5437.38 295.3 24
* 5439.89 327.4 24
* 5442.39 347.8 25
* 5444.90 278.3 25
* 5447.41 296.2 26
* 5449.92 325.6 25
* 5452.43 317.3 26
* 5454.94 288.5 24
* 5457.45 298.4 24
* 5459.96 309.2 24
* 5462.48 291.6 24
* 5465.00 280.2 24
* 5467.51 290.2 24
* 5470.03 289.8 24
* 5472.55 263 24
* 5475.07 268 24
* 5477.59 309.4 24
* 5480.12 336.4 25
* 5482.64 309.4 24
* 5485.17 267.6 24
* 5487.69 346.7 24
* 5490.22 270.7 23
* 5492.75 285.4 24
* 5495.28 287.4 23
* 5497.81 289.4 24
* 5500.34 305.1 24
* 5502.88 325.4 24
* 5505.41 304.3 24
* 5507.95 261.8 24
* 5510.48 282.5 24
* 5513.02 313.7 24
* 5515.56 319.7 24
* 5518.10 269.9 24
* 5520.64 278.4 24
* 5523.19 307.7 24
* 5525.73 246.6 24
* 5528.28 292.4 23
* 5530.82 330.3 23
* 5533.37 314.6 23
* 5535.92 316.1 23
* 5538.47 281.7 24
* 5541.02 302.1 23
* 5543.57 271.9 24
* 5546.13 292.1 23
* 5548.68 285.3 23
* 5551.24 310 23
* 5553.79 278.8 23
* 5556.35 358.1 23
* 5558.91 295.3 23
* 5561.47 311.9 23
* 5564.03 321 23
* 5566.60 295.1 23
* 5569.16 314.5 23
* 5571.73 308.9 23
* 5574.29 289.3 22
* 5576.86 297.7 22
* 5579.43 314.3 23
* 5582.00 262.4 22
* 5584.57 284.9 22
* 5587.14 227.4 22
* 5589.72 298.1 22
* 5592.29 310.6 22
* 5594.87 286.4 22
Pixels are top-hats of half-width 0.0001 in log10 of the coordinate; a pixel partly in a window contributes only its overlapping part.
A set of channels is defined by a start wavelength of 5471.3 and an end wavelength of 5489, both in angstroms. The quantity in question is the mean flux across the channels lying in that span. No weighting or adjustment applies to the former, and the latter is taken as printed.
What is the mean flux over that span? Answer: 300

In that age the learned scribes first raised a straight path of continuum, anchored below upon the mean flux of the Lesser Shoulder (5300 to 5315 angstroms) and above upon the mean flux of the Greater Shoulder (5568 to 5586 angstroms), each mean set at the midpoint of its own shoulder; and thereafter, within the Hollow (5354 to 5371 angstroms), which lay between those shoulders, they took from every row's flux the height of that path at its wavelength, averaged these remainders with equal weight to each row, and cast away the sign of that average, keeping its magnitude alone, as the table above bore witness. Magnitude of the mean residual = 21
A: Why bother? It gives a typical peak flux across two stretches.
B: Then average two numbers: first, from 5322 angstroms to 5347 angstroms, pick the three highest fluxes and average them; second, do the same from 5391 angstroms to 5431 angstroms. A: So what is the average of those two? 323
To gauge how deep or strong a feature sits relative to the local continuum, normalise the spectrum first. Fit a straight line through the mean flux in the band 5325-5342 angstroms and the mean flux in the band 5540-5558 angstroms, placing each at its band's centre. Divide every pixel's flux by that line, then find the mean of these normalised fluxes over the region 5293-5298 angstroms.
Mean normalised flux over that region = 1.11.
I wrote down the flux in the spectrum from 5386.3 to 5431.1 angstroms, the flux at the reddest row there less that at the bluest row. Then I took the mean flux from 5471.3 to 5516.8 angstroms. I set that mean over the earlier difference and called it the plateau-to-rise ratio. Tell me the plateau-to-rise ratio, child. 42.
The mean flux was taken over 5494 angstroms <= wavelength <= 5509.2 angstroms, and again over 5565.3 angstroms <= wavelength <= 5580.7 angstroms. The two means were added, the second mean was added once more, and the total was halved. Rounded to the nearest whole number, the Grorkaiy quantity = 451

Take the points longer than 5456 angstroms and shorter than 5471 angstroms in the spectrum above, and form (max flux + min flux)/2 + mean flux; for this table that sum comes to 588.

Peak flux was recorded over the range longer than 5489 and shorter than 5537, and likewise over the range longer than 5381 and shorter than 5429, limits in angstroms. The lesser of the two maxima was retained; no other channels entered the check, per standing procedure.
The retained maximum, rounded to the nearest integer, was 330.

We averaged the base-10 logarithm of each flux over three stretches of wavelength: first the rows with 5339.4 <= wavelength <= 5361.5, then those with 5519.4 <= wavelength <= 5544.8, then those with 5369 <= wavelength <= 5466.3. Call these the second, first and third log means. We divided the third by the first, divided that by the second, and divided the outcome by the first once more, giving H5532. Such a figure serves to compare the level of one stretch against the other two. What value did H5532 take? 0.165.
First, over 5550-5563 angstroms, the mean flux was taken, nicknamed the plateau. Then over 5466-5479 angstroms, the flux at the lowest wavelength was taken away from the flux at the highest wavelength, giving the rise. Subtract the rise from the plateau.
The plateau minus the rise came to 292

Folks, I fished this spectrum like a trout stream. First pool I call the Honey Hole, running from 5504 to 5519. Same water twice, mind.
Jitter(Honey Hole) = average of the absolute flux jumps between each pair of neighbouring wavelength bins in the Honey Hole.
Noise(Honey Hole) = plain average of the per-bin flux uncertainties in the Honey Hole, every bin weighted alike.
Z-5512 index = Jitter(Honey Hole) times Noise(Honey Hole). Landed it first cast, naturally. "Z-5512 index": 721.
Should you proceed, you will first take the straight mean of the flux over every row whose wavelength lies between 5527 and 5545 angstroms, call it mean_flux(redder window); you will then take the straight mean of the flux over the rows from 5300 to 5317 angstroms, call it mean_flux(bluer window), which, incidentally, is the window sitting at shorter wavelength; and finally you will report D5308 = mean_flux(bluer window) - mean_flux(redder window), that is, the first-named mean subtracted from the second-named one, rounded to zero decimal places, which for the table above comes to 17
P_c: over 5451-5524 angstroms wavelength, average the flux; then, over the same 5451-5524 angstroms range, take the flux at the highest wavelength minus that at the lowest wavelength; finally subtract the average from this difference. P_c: -305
